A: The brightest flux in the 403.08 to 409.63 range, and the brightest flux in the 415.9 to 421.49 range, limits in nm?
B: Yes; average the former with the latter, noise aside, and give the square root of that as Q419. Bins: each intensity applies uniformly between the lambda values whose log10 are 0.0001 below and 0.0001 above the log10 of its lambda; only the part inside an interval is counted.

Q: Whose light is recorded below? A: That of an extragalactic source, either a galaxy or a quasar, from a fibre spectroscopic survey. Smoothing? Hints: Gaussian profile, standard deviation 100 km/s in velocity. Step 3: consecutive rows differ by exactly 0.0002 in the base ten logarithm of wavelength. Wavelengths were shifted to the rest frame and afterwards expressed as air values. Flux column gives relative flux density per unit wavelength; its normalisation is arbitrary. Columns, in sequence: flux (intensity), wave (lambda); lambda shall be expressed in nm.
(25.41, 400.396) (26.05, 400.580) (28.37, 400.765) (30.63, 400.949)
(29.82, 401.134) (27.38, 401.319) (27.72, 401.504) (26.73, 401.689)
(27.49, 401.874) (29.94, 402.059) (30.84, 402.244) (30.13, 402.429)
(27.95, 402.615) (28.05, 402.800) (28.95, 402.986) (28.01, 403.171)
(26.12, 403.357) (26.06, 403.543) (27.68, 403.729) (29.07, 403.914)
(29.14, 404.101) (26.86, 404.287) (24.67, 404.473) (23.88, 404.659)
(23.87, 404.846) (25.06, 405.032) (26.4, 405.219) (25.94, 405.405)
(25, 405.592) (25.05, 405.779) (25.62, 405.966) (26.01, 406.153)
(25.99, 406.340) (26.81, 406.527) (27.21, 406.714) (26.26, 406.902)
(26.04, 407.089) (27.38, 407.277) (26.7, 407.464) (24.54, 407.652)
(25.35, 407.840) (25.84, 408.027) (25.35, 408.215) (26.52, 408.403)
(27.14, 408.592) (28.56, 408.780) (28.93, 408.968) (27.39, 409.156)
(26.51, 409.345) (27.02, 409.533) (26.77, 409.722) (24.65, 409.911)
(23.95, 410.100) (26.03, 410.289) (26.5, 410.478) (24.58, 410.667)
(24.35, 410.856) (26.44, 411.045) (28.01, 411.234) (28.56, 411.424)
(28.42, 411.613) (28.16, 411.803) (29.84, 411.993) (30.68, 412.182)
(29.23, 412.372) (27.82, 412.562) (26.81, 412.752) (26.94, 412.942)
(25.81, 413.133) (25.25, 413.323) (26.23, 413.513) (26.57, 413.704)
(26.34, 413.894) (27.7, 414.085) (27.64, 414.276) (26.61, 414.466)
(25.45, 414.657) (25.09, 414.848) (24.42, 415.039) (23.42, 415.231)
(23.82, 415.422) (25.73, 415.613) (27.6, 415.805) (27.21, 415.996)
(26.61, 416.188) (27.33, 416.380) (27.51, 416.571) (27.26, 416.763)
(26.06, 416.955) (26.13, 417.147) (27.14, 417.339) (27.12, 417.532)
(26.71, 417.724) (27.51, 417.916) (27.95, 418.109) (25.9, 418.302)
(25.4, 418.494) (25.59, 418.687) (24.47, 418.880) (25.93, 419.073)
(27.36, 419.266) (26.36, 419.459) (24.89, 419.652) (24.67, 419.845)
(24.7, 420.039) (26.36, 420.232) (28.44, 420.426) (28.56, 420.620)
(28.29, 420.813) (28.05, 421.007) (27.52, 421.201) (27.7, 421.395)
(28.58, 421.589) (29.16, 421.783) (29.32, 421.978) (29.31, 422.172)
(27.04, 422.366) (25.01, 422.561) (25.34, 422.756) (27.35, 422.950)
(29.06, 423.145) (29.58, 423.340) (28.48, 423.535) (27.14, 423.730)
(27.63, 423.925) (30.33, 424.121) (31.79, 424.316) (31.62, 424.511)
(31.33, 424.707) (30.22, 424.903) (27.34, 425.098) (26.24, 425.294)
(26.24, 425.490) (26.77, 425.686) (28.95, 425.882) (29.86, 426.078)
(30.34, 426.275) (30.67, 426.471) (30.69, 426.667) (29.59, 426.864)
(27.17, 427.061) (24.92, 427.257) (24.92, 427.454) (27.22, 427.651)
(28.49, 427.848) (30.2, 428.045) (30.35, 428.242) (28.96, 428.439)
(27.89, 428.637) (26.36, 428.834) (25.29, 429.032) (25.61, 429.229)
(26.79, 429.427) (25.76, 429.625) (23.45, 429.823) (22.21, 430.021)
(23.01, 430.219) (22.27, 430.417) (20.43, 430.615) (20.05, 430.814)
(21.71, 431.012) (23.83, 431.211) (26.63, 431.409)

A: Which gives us 5.37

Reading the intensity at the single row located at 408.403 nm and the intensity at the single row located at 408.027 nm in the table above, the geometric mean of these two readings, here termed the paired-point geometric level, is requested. 26.2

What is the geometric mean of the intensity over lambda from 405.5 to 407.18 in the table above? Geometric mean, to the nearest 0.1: 26.0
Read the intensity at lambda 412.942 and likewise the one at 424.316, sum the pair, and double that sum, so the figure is 117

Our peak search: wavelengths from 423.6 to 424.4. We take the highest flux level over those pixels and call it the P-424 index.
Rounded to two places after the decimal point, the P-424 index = 31.79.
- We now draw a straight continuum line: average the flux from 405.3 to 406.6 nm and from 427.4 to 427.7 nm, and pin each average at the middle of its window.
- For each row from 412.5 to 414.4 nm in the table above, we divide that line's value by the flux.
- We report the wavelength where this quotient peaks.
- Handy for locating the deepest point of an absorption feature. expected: 413.323 nm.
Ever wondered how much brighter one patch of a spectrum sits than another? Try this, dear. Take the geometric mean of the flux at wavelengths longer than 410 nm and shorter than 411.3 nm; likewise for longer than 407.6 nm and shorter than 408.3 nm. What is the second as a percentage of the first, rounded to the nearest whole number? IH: 98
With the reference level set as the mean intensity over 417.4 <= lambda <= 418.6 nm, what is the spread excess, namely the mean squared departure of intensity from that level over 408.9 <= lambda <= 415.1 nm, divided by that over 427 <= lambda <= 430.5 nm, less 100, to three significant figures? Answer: -99.6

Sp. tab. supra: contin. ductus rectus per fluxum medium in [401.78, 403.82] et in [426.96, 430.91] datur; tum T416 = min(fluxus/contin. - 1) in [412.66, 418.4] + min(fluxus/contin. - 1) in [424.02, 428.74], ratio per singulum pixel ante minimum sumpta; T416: -0.164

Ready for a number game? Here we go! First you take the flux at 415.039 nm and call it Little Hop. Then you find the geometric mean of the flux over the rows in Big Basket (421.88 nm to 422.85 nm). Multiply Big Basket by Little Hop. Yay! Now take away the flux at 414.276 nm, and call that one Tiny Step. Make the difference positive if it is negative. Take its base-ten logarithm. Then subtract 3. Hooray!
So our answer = -0.197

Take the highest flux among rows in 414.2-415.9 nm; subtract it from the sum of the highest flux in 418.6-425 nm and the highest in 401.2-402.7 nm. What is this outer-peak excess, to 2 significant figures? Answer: 35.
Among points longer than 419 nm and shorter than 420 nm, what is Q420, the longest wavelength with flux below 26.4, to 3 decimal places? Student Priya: 419.845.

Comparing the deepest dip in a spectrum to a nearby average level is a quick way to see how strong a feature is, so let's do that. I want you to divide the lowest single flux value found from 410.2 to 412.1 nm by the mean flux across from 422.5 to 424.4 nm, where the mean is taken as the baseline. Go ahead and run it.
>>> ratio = 0.86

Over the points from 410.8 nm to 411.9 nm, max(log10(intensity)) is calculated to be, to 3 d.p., 1.456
